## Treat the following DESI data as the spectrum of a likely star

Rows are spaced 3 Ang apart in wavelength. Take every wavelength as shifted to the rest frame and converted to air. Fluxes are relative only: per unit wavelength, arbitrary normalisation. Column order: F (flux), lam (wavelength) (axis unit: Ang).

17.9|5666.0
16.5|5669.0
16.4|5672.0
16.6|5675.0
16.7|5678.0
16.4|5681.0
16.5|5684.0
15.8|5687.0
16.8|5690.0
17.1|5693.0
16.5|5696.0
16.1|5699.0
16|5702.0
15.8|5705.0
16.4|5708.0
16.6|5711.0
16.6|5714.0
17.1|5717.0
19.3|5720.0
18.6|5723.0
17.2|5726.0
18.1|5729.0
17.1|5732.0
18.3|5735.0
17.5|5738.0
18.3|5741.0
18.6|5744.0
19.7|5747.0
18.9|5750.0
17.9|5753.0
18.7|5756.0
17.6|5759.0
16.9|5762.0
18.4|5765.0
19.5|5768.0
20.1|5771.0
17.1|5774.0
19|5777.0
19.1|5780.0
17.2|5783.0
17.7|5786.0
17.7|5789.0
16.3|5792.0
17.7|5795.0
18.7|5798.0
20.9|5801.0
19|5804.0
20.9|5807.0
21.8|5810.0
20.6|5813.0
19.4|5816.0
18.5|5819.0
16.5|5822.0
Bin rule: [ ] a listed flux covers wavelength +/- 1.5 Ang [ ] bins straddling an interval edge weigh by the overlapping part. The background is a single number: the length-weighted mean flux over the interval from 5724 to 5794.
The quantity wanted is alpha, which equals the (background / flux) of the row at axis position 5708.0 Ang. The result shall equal 1.11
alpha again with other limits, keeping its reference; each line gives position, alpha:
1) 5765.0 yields 0.99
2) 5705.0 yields 1.15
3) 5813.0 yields 0.88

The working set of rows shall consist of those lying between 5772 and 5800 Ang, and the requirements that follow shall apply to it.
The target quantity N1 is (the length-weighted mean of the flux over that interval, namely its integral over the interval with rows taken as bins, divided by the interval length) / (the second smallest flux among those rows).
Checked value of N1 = 1.05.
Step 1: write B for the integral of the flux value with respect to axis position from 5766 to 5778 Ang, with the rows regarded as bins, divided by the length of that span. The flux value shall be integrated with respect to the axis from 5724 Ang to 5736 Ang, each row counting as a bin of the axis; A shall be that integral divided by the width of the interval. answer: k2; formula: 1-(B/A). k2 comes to -0.07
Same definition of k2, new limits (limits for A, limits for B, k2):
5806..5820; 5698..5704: 0.21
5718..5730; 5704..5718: 0.10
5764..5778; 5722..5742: 0.05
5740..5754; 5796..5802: -0.04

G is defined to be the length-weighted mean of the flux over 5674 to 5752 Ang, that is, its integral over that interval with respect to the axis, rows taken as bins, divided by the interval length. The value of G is 17.26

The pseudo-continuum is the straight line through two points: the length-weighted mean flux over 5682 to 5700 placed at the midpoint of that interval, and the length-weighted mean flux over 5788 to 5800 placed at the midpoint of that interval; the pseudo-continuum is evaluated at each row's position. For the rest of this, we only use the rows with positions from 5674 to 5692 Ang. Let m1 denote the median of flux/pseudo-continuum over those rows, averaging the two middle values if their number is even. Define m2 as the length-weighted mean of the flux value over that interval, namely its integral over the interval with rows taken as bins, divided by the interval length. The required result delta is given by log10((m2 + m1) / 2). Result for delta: 0.94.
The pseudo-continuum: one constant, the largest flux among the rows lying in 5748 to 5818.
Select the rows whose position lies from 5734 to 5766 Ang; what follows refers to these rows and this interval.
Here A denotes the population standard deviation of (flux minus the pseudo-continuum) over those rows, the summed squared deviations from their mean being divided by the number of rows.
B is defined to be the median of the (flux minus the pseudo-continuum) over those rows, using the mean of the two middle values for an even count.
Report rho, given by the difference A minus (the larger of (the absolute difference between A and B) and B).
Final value -3.5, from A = 0.7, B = -3.5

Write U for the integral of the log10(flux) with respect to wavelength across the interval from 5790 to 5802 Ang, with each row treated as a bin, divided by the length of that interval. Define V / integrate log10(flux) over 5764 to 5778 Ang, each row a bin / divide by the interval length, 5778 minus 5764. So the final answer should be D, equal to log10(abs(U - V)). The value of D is -1.85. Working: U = 1.260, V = 1.27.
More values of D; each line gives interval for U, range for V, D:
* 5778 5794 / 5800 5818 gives -1.21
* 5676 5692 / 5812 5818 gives -1.09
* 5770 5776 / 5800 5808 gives -1.41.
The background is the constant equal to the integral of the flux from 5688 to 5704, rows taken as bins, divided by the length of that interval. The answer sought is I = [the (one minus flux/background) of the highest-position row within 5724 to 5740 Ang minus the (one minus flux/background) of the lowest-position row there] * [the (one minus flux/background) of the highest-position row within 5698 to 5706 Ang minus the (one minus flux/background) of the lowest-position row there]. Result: -0.0003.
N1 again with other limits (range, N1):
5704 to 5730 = 1.06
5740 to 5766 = 1.04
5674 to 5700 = 1.03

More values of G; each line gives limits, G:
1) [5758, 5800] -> 18.11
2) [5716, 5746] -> 18.05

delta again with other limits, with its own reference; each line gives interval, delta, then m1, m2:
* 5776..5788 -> 0.98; 1.04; 18.2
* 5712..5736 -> 0.97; 1.04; 17.8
